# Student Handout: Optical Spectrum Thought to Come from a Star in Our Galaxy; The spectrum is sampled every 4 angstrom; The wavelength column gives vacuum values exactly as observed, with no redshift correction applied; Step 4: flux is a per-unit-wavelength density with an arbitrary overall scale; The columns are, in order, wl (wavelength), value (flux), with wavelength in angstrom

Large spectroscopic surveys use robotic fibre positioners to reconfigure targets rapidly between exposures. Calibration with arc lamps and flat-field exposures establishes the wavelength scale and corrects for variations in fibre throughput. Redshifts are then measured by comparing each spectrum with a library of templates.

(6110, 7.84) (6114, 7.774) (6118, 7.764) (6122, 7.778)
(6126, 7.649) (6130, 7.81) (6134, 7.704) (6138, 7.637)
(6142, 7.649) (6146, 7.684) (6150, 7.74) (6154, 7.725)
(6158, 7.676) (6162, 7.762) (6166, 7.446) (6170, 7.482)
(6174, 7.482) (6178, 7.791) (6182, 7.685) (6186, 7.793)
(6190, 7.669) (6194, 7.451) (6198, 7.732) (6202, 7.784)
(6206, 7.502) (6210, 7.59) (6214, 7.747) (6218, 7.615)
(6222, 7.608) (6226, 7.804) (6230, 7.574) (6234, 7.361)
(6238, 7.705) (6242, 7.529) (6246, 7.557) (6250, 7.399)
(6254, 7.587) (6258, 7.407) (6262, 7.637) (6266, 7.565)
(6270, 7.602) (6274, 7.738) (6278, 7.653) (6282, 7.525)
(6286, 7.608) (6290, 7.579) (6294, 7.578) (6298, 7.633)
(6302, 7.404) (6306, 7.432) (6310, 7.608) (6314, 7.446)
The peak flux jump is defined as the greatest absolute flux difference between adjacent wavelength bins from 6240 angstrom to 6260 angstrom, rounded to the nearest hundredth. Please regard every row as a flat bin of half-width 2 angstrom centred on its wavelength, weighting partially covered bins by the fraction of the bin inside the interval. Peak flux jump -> 0.19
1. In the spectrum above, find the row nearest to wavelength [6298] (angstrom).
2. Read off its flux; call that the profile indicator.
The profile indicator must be 7.633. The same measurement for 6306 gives 7.432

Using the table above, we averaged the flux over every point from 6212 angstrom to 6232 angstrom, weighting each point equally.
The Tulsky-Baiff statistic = 7.67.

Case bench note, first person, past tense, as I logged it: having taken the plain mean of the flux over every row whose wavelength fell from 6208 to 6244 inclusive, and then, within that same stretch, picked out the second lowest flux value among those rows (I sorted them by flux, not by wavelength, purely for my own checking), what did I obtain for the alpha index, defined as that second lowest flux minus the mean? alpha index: -0.09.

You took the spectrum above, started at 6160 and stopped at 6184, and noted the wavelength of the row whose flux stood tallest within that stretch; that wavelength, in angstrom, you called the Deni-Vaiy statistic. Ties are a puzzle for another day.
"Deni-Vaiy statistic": 6178 angstrom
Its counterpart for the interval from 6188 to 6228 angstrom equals 6226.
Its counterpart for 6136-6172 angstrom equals 6162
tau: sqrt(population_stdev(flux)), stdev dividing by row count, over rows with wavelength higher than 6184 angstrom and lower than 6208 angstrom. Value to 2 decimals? 0.37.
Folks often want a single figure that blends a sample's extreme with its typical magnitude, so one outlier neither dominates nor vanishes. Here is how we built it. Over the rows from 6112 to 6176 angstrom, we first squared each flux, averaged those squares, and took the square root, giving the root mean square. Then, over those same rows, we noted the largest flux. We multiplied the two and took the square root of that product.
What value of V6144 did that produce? 7.74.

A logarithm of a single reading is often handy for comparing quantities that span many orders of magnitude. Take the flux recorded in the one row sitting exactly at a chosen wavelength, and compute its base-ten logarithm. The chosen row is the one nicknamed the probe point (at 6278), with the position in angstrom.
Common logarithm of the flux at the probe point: 0.884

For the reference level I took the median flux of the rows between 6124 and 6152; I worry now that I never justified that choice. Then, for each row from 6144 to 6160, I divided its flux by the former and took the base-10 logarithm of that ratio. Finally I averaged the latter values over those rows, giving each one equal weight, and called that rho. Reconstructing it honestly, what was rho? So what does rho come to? 0.001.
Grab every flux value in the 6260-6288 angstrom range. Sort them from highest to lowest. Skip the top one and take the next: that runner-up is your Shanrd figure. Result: 7.653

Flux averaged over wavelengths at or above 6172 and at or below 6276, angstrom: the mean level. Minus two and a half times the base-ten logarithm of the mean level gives -2.204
